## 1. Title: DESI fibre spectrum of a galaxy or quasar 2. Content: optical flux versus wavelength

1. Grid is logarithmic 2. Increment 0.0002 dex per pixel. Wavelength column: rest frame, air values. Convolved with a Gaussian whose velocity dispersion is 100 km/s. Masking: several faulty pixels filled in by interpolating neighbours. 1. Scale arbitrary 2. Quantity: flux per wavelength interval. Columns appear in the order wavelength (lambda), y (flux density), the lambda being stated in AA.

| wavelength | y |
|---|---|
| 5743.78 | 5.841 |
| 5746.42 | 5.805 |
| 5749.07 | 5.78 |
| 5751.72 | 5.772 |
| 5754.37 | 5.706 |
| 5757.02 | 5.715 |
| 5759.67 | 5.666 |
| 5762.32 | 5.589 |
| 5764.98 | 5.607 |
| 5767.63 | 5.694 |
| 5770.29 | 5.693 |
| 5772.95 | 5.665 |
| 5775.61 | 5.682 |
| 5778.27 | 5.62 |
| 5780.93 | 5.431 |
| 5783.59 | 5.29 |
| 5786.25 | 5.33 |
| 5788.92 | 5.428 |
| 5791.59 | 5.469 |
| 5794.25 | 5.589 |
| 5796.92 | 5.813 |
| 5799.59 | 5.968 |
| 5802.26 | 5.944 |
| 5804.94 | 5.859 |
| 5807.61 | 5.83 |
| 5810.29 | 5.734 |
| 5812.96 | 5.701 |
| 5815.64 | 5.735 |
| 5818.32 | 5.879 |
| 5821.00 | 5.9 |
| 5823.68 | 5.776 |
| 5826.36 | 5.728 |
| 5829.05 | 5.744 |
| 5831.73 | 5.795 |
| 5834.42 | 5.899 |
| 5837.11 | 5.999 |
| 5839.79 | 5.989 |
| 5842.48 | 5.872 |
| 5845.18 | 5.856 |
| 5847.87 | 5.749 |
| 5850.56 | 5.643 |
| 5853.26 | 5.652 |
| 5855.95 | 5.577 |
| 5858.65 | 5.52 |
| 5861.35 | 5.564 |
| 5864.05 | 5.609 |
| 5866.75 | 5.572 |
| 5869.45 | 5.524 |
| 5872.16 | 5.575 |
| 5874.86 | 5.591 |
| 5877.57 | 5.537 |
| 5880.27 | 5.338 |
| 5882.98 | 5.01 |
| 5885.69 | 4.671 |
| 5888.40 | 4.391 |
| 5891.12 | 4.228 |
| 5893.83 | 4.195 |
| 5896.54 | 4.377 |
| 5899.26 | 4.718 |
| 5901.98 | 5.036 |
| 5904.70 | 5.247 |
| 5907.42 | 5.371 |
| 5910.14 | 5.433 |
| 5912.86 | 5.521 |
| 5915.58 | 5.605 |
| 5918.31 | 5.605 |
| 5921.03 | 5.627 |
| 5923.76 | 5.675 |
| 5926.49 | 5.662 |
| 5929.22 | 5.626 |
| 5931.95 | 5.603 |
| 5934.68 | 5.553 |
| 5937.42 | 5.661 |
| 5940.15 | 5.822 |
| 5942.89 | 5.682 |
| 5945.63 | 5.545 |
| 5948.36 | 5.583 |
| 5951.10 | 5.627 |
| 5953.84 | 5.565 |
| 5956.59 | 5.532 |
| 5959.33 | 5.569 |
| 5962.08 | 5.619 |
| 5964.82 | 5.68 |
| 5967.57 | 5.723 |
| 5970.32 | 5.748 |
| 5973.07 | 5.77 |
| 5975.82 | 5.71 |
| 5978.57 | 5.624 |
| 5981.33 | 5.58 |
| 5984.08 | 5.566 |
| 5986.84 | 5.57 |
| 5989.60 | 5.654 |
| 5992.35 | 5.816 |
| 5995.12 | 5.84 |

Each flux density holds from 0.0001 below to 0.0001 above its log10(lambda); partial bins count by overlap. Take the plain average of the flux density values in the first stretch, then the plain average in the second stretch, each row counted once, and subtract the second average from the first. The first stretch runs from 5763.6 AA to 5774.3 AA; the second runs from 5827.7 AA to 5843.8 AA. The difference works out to -0.22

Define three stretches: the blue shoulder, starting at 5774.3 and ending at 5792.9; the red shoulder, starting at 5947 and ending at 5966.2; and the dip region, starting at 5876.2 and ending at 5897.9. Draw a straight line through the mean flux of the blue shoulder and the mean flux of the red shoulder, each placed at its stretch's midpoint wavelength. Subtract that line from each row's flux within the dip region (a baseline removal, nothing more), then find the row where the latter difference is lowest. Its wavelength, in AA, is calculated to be 5893.83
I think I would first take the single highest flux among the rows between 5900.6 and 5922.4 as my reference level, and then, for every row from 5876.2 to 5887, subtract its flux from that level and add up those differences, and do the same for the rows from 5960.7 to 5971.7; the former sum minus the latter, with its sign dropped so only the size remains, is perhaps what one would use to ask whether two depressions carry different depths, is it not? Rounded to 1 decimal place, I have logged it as 2.2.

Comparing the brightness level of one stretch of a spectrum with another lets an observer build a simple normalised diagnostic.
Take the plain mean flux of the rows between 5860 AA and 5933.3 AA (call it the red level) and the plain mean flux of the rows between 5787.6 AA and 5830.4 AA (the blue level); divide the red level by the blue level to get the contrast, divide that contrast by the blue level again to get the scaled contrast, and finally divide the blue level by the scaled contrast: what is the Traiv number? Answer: 36.3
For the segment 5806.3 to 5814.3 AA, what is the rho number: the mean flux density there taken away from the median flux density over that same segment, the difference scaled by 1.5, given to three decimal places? -0.031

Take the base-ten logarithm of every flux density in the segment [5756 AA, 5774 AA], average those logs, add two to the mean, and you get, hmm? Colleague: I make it 2.753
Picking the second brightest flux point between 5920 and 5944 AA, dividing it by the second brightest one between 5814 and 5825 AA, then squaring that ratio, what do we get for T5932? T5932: 0.93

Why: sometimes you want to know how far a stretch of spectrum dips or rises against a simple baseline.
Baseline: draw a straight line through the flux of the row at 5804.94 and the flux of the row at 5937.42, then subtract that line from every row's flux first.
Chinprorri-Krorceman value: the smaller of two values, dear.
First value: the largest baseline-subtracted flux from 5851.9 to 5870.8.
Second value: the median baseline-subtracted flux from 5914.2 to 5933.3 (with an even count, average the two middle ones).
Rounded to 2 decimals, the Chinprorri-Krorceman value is -0.13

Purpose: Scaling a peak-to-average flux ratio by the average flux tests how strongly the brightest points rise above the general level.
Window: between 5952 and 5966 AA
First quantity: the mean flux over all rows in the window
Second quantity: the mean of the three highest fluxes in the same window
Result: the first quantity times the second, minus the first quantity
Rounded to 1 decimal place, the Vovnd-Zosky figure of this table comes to 25.9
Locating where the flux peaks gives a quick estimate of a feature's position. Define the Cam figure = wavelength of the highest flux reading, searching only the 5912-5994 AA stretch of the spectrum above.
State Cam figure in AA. 5940.15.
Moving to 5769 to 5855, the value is 5837.11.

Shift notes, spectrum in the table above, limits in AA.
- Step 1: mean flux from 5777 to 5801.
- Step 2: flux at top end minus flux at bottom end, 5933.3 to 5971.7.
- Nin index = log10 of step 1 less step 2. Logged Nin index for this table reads 0.73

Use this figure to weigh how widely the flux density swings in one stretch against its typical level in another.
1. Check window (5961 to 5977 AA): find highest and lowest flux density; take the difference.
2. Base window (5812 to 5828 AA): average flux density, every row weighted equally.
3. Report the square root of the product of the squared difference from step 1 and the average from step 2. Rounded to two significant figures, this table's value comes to 0.36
